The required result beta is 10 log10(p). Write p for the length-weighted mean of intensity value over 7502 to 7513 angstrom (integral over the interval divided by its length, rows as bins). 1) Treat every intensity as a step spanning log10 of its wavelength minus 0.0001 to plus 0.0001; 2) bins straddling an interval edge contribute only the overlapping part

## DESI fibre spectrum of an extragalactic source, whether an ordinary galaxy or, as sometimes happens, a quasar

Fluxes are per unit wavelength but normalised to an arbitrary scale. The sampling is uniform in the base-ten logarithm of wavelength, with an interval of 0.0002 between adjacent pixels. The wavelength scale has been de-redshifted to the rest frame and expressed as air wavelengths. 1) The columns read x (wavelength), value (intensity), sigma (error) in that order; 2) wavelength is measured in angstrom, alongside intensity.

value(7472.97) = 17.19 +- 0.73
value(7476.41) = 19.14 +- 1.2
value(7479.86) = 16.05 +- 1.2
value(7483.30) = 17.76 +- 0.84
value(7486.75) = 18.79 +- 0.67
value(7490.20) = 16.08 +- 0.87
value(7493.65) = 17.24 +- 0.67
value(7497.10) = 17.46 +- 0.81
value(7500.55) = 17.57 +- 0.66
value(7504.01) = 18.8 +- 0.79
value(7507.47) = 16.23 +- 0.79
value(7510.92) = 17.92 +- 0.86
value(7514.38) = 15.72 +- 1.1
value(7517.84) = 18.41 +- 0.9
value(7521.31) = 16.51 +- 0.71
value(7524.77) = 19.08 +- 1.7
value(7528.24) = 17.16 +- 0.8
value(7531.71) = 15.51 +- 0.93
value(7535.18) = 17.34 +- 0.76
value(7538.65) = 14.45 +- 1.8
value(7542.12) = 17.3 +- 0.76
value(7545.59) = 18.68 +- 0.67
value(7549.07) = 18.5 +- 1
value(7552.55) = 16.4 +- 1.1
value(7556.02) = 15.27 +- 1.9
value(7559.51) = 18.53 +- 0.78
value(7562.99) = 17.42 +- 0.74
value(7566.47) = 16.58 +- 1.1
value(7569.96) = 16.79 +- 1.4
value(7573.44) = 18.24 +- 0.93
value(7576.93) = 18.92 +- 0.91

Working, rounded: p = 17.6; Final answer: 12.45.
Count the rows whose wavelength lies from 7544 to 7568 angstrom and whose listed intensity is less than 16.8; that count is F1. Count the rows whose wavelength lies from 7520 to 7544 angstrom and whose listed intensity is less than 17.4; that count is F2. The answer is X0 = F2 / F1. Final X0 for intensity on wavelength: 2.0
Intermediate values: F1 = 3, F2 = 6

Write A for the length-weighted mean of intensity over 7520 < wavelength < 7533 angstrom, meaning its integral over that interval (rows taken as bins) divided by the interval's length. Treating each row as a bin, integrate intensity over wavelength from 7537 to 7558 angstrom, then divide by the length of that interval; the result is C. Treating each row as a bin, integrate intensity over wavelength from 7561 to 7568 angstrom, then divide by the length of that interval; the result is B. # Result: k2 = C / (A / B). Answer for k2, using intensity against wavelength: 16.7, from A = 17.1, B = 17.1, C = 16.8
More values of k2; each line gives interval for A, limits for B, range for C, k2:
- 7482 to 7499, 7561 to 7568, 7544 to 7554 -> 17.5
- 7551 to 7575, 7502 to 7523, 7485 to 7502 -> 17.7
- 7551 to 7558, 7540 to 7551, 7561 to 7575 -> 19.5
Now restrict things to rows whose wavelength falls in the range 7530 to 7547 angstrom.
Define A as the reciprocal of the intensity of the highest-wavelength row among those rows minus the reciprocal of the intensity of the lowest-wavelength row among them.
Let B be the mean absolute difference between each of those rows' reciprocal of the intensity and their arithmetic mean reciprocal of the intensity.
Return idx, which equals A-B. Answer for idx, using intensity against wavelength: -0.016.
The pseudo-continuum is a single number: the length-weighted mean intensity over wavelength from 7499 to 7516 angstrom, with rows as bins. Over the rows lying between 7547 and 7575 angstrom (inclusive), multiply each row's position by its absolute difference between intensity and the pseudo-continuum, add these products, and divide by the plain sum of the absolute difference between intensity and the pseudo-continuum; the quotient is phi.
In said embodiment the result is 7559.2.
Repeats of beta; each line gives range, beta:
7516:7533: 12.40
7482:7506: 12.47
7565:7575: 12.36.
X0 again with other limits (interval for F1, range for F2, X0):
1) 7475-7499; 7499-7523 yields 1.5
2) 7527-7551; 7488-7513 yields 1.5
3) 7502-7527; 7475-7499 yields 1.0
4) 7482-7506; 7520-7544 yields 6.0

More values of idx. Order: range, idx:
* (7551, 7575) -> -0.009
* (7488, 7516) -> -0.001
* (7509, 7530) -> -0.001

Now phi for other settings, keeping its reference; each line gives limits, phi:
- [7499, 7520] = 7510.2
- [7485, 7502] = 7490.0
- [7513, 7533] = 7522.8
